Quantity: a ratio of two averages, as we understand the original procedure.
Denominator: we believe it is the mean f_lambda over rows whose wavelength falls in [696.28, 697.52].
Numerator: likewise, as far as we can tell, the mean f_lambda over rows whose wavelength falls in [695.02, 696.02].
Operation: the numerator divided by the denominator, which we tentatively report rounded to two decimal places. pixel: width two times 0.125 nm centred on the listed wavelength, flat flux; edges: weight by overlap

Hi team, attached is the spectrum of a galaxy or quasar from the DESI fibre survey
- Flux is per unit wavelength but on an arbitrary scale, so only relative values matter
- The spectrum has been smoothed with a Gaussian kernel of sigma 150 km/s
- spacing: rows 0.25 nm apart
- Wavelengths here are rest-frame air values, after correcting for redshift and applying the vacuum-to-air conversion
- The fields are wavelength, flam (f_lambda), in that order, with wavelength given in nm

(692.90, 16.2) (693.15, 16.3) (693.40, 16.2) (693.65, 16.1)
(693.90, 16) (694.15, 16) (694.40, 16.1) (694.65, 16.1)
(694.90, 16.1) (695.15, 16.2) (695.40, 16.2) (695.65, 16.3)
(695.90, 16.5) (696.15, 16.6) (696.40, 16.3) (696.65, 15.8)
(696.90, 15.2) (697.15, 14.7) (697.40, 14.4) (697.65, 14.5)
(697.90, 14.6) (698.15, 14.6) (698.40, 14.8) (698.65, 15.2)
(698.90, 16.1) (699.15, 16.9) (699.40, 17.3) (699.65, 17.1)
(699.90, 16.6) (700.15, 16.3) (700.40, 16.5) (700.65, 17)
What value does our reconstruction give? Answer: 1.07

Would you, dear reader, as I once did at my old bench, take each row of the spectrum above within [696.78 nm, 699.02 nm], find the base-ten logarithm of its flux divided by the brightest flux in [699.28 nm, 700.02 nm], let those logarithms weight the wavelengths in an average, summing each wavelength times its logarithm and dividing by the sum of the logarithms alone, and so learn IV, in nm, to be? 697.83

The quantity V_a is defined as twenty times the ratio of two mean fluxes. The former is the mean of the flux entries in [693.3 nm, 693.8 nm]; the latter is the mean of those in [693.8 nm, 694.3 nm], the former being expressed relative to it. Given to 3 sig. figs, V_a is 20.2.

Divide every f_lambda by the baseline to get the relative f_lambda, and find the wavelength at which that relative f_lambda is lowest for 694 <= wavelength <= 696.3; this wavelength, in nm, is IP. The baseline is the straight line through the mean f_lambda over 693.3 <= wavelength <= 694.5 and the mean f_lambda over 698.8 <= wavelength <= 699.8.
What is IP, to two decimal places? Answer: 694.90 nm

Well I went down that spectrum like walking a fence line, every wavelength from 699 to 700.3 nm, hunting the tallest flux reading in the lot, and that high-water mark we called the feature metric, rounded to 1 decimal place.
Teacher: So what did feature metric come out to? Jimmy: 17.3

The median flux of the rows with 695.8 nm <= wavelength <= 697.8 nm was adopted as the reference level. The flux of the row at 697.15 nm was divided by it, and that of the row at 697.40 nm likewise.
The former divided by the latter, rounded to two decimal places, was 1.02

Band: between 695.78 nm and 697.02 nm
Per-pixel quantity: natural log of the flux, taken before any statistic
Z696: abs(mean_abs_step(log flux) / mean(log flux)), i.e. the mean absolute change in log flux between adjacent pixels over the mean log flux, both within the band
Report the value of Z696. 0.008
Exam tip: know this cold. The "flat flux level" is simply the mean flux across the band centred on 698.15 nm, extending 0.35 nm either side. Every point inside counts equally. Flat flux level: 14.7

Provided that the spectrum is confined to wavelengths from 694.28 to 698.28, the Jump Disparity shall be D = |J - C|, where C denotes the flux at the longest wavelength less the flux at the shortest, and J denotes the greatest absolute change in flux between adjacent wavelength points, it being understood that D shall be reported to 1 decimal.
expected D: 2.1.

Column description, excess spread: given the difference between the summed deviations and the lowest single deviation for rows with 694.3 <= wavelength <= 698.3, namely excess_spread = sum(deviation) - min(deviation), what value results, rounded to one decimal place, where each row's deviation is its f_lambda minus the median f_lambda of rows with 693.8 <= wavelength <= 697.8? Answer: -5.7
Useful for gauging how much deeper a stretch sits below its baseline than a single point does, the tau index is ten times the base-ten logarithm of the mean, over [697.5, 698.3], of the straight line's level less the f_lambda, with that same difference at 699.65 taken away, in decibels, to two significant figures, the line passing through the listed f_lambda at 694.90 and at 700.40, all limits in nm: 3.8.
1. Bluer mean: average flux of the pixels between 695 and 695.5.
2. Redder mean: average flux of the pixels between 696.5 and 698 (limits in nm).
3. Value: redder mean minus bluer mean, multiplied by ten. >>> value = -13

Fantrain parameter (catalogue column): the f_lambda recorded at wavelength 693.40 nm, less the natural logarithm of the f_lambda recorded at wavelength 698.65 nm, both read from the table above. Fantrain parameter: 13.5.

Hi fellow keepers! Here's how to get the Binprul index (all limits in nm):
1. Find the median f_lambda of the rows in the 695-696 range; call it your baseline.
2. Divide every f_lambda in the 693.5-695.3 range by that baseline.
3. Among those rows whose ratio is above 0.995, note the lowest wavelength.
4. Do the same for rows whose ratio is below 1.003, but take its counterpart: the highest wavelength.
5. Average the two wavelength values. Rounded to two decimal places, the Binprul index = 695.15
